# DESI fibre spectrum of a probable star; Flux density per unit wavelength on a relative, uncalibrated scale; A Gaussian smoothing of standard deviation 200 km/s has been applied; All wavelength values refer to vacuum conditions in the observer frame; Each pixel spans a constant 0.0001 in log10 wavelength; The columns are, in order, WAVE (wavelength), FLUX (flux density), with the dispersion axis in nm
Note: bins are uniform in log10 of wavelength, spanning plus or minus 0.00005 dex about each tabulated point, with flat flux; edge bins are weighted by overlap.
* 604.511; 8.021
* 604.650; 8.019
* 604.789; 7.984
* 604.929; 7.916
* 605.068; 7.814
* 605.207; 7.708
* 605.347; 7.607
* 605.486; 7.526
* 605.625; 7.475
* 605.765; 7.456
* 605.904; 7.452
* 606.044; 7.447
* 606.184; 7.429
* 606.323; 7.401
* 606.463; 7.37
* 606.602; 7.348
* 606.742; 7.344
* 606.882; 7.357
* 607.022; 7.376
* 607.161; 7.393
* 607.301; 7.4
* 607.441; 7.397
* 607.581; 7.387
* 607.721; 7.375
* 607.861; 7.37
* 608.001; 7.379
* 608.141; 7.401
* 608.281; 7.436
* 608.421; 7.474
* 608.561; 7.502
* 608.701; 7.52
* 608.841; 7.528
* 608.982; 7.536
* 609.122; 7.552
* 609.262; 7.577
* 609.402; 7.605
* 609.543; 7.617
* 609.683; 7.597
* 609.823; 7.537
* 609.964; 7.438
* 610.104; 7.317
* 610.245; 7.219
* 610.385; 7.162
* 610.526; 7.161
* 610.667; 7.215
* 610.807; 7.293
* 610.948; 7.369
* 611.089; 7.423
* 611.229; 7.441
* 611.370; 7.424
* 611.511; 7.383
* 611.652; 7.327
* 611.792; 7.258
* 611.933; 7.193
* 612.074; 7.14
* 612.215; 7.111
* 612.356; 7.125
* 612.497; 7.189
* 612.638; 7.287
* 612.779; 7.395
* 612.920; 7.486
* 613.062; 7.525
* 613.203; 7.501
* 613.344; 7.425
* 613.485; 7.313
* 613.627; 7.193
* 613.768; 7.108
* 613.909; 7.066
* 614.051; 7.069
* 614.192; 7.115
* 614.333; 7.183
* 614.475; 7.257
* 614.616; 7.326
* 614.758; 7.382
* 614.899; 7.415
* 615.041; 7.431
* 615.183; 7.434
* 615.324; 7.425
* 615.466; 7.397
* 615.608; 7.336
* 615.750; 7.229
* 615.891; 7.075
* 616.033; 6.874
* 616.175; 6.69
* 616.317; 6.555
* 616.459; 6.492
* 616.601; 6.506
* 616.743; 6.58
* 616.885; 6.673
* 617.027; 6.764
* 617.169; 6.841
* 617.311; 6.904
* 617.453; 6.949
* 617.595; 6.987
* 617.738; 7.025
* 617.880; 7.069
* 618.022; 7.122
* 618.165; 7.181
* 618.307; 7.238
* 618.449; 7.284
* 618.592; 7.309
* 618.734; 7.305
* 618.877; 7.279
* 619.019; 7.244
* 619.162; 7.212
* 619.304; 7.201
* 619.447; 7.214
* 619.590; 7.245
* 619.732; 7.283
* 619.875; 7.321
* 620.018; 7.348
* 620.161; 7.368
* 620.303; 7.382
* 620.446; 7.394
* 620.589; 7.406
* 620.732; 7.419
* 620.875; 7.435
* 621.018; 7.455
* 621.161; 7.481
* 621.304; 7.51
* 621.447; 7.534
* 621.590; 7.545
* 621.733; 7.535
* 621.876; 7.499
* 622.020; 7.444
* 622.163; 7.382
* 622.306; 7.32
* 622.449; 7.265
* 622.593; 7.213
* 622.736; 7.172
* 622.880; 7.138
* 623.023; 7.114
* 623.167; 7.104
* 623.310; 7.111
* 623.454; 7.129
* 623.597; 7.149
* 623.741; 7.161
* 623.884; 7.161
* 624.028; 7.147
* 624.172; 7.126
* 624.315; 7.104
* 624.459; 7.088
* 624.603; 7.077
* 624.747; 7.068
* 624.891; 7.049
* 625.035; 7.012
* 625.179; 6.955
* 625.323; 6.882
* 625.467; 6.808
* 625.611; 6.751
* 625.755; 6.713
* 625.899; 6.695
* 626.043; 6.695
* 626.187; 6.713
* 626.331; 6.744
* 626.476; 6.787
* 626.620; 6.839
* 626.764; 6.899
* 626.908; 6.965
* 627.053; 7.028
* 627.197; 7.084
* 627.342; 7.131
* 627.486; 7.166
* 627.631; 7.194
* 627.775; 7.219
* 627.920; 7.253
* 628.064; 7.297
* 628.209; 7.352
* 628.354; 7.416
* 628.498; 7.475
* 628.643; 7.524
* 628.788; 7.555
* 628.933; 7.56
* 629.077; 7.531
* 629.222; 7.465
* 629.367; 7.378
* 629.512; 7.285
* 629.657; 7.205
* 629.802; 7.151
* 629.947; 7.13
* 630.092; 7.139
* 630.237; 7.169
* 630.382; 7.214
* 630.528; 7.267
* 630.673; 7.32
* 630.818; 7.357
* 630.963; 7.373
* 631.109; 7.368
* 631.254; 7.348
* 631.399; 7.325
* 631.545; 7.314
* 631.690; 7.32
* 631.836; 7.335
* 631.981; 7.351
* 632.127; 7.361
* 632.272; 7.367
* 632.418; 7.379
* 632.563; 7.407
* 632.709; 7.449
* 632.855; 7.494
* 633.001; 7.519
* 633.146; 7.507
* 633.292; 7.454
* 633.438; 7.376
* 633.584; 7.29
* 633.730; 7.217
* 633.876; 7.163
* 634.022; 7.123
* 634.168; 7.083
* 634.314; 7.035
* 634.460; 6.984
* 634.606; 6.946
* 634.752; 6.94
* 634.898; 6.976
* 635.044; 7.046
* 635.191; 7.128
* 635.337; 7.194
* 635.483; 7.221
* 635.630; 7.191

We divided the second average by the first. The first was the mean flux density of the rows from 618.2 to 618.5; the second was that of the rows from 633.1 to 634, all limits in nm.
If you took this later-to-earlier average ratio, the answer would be 1.01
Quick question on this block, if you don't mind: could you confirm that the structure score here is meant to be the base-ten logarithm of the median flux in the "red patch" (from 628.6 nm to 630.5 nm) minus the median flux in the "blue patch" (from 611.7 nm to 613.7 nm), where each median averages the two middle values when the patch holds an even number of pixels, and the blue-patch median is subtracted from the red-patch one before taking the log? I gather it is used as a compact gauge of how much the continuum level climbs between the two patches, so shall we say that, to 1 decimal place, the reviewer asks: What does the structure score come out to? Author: -1.9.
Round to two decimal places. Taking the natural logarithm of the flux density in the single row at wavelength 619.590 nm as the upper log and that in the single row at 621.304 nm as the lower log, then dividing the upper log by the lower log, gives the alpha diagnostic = 0.98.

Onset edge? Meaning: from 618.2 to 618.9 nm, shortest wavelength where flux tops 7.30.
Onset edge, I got 618.592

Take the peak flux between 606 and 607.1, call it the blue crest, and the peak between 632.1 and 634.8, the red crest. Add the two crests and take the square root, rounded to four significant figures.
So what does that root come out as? 3.869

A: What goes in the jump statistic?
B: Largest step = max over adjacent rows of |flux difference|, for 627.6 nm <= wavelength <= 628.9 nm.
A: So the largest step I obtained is 0.064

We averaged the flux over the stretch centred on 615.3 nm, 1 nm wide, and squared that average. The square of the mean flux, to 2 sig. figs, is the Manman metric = 54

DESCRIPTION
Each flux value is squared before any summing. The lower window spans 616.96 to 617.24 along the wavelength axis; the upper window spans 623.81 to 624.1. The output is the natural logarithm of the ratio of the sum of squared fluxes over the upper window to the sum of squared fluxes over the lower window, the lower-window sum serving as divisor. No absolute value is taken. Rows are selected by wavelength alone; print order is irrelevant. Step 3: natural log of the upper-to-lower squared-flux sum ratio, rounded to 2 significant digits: 0.10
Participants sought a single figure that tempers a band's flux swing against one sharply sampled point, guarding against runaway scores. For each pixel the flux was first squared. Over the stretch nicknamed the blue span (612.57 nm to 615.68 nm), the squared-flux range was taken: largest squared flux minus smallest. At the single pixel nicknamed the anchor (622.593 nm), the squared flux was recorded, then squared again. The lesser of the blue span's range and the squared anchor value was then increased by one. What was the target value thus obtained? 7.7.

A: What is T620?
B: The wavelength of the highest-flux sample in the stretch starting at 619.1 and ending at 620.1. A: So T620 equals 620.018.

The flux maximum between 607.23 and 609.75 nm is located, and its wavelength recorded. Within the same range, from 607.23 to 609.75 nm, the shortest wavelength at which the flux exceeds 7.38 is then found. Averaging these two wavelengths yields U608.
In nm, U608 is 608.42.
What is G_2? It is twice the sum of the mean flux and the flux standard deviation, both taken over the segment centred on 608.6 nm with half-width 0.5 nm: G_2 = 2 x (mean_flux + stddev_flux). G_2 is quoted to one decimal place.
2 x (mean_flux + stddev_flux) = 15.1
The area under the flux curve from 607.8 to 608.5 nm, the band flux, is 5.19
